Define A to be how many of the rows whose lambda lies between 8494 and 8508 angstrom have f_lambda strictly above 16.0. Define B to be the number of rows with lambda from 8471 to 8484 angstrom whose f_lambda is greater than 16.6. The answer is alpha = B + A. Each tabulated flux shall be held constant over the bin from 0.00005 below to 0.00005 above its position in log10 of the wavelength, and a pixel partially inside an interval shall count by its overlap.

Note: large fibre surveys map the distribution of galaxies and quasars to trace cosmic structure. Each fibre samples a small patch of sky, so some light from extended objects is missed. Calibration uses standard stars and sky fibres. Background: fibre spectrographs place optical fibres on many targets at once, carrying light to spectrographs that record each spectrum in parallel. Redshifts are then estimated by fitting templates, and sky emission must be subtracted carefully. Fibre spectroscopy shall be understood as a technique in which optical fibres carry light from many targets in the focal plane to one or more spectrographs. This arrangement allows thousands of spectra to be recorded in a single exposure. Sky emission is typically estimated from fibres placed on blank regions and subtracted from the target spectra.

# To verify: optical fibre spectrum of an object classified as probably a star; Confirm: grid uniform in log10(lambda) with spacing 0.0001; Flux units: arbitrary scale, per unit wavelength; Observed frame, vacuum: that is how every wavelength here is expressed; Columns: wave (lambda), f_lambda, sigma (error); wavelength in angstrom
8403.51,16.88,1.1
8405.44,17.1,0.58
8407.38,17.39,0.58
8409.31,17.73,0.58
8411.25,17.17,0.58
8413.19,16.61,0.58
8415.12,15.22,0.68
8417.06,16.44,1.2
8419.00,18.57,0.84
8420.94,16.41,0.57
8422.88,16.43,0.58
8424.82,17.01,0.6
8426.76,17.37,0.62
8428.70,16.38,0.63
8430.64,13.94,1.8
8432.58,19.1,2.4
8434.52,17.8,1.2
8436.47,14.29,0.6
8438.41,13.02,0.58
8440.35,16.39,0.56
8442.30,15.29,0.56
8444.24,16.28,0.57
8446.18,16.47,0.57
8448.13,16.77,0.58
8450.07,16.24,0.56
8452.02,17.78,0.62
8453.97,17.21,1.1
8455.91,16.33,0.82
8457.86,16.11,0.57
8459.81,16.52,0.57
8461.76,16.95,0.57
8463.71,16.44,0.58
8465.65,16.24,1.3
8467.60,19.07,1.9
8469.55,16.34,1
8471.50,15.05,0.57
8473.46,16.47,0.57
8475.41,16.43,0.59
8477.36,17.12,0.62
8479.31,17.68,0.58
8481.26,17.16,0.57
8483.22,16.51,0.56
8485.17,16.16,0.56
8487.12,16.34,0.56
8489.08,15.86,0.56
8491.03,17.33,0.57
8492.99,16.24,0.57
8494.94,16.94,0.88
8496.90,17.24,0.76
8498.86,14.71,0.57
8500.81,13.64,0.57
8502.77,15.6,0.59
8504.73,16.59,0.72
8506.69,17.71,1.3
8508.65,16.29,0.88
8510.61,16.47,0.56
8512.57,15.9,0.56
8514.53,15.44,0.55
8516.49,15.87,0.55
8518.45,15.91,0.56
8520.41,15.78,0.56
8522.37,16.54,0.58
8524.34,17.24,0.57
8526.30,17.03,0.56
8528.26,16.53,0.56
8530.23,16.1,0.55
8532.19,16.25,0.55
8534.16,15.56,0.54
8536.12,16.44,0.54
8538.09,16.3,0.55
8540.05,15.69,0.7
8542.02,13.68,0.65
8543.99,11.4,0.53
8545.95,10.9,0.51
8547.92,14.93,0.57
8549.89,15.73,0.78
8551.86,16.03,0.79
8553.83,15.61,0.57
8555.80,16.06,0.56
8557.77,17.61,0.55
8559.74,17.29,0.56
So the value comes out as 7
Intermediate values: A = 4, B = 3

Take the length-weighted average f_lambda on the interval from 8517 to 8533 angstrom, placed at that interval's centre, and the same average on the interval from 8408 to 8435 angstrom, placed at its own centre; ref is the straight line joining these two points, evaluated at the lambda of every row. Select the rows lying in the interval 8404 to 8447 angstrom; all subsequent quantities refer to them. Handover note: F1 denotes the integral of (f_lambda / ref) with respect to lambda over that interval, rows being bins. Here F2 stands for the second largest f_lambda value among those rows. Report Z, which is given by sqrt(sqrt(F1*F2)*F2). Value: 22.8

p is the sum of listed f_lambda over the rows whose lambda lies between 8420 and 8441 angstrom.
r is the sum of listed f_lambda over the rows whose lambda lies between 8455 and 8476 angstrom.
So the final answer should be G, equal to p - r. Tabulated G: -4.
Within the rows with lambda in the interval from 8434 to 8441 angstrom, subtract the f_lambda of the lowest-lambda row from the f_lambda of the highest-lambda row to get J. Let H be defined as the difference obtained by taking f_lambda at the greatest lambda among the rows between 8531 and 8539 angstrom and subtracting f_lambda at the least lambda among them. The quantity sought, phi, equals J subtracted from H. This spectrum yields 1.5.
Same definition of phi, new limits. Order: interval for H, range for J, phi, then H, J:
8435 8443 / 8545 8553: -4.1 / 1.00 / 5.1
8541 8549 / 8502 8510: 0.6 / 1.25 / 0.7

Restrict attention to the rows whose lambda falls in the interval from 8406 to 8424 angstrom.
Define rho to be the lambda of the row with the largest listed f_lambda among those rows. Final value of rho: 8419.00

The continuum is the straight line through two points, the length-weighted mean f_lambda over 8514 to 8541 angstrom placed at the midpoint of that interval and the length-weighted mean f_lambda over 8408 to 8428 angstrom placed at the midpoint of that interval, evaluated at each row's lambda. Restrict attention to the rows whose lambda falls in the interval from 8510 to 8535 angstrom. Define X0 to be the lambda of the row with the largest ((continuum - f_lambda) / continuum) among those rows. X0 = 8514.53 angstrom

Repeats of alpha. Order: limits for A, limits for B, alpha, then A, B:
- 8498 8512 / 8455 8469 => 6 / 4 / 2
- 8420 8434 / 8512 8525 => 7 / 6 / 1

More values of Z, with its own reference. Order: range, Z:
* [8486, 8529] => 21.7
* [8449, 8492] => 22.2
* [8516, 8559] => 21.4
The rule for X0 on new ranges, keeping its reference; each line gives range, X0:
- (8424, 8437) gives 8430.64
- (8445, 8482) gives 8471.50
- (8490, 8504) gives 8500.81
